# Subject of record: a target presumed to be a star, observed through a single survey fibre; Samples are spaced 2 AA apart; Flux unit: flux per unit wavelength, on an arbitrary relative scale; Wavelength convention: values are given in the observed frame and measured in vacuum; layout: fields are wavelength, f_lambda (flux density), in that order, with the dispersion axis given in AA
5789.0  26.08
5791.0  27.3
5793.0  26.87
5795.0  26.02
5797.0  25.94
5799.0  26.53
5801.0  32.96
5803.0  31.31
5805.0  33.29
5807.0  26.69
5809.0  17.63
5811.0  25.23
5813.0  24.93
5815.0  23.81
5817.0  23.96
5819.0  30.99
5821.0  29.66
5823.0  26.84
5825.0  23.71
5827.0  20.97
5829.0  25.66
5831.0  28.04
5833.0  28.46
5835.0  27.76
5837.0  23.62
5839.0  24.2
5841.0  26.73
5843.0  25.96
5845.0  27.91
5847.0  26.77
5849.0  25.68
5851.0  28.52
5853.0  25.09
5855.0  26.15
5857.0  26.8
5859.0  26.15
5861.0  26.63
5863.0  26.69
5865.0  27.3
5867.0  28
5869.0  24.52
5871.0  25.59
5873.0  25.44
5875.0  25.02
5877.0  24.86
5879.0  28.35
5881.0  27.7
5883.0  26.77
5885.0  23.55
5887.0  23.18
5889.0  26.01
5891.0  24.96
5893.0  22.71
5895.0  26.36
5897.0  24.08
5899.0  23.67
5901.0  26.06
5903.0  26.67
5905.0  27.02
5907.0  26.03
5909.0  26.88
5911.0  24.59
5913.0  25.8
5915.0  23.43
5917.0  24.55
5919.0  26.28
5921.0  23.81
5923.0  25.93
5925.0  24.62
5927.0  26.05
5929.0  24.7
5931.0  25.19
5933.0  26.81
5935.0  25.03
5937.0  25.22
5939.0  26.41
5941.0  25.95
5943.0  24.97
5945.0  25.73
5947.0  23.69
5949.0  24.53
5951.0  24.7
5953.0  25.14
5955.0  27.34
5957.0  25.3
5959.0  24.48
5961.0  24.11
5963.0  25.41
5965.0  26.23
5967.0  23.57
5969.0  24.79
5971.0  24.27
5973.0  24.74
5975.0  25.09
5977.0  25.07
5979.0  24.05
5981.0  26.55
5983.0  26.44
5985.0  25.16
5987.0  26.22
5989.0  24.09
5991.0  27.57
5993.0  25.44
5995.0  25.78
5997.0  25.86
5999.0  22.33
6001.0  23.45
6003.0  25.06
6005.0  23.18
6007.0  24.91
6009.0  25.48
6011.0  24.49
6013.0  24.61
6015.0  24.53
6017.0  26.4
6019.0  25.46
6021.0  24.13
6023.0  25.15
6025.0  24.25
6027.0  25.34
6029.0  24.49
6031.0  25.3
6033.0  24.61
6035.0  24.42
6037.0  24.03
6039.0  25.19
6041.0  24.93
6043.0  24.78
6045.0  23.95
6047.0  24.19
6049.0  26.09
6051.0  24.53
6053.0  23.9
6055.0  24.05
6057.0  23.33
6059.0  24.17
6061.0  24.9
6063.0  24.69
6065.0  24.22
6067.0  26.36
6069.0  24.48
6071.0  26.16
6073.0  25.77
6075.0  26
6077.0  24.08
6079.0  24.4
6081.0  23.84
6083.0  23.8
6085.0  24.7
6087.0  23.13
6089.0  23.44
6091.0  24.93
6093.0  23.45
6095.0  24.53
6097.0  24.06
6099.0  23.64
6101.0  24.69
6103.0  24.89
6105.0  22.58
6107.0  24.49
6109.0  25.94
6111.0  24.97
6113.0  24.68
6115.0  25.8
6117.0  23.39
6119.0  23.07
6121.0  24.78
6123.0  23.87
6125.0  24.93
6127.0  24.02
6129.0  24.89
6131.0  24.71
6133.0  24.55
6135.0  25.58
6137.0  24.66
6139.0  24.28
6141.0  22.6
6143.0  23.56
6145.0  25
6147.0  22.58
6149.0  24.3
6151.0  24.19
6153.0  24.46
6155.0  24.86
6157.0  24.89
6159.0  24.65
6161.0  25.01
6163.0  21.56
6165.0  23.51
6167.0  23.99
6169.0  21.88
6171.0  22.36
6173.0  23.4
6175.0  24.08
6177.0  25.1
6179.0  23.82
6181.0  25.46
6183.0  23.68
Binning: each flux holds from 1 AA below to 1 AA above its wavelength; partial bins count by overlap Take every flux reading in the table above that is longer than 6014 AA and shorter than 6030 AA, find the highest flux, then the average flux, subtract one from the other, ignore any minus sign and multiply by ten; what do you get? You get 14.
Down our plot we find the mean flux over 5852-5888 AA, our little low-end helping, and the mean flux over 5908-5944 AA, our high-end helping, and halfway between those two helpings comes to 25.7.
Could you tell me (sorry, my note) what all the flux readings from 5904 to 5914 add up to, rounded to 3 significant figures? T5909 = 130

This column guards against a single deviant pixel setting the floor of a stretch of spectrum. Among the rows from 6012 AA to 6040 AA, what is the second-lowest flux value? 24.13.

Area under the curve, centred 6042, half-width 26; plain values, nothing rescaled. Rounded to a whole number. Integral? 1286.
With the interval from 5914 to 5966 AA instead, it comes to 1311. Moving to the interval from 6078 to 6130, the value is 1262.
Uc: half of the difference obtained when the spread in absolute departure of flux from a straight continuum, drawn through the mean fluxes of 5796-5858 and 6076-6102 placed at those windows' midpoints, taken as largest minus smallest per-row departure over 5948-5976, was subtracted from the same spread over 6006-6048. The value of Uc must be -0.19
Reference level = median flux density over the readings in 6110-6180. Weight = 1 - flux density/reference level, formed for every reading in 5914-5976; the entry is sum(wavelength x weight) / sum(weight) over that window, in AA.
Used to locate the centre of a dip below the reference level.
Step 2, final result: 5943.4 AA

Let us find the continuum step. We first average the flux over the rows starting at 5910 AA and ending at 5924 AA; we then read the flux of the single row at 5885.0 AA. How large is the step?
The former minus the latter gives 1.4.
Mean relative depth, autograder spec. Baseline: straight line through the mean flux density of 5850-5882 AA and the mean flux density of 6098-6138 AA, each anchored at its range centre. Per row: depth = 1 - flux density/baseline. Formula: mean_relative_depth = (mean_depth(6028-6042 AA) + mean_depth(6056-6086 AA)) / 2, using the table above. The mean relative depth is 0.011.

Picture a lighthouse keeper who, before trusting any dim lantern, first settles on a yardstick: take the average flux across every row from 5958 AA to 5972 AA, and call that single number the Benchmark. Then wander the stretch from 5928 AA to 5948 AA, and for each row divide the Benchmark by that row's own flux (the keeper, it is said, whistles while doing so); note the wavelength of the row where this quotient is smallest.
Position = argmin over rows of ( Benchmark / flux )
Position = 5933.0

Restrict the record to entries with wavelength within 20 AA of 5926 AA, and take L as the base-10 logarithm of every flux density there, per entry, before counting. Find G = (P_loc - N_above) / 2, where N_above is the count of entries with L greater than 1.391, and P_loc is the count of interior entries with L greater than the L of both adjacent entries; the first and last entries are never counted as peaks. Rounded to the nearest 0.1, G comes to -4.5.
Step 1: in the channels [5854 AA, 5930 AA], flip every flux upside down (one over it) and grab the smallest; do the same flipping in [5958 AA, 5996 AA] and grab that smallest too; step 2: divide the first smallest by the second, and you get 0.97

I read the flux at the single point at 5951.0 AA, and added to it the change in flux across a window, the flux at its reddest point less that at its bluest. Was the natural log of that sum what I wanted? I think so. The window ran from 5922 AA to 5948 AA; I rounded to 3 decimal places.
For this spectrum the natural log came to 3.112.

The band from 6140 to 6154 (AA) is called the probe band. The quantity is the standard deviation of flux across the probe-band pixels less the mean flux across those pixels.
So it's -22.9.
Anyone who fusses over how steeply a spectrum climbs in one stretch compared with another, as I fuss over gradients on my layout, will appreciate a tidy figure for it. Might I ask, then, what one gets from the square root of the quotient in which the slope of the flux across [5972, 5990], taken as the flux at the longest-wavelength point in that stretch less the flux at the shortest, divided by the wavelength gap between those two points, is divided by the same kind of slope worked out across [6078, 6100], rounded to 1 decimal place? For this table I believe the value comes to 1.0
